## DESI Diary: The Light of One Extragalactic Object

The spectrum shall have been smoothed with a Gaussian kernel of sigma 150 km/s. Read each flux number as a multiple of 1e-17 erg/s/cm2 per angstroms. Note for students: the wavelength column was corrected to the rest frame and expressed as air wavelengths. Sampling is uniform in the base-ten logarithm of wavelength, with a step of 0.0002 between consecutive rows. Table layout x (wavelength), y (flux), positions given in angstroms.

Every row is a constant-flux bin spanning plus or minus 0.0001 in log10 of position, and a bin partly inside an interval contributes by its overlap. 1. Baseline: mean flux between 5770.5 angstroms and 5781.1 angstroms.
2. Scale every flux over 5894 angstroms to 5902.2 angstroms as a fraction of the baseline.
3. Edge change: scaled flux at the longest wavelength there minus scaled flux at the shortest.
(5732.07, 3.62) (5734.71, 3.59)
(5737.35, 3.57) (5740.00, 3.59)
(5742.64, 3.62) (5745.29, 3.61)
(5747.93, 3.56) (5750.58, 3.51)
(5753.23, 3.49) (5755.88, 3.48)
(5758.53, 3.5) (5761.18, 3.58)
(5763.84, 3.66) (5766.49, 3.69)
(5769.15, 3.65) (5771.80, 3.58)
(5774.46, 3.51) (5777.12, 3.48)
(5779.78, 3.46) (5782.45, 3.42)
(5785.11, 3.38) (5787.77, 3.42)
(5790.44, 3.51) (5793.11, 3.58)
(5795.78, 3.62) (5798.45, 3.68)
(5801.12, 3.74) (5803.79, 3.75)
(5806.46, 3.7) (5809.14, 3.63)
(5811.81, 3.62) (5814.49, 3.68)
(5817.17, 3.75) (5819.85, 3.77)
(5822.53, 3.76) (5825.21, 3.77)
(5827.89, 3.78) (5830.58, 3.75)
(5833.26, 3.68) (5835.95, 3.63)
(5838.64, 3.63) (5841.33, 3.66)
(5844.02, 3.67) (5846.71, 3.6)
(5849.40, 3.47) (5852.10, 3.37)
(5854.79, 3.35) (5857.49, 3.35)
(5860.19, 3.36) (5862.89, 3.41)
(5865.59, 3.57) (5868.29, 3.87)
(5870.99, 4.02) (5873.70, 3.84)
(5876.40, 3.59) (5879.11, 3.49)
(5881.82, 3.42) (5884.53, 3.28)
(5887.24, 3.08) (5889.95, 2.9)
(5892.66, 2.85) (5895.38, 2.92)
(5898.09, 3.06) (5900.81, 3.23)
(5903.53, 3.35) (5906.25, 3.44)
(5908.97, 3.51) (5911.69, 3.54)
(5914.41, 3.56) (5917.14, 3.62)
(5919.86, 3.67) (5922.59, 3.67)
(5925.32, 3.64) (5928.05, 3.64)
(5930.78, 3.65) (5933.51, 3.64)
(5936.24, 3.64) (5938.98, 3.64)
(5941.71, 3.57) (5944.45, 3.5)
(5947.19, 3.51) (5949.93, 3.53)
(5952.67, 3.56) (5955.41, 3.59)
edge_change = 0.09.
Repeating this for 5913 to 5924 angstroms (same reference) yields 0.03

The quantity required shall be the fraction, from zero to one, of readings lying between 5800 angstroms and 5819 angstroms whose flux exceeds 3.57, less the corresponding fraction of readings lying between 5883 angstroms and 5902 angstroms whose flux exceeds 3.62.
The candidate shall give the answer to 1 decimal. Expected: 1.0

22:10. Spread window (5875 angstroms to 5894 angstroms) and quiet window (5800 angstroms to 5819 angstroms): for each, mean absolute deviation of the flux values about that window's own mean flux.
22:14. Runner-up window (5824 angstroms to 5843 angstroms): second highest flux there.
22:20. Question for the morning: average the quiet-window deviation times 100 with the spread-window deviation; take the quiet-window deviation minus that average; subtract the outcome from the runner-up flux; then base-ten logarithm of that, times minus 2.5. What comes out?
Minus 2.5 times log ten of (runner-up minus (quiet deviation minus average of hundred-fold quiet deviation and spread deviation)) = -1.96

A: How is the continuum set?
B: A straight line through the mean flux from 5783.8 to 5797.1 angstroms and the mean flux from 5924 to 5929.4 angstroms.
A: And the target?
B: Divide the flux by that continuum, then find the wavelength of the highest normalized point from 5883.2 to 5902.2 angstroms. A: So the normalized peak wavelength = 5884.53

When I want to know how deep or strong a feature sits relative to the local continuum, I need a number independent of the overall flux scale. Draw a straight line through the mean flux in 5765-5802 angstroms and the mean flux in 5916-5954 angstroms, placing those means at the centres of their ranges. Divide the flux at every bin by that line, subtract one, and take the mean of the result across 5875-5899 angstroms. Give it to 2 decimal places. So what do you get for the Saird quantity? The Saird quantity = -0.11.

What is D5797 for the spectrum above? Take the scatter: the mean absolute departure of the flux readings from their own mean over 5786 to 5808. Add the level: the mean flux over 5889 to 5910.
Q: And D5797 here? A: 3.25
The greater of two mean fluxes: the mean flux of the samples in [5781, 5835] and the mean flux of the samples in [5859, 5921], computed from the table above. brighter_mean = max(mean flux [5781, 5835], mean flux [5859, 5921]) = 3.65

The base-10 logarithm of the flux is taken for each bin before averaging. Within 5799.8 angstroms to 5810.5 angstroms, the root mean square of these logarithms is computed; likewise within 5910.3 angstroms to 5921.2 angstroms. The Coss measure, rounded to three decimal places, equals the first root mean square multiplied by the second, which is 0.316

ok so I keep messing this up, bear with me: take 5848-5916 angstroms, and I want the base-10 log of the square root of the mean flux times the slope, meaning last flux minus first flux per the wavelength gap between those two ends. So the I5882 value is -1.16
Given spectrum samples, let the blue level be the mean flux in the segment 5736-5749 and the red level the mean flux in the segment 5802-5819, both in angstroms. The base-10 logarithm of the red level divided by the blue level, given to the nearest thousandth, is 0.012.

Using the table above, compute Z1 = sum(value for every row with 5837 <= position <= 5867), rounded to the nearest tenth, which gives 38.4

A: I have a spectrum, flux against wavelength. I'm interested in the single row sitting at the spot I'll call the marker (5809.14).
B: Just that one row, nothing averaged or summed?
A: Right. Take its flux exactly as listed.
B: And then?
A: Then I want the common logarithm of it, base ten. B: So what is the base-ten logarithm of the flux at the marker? 0.560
